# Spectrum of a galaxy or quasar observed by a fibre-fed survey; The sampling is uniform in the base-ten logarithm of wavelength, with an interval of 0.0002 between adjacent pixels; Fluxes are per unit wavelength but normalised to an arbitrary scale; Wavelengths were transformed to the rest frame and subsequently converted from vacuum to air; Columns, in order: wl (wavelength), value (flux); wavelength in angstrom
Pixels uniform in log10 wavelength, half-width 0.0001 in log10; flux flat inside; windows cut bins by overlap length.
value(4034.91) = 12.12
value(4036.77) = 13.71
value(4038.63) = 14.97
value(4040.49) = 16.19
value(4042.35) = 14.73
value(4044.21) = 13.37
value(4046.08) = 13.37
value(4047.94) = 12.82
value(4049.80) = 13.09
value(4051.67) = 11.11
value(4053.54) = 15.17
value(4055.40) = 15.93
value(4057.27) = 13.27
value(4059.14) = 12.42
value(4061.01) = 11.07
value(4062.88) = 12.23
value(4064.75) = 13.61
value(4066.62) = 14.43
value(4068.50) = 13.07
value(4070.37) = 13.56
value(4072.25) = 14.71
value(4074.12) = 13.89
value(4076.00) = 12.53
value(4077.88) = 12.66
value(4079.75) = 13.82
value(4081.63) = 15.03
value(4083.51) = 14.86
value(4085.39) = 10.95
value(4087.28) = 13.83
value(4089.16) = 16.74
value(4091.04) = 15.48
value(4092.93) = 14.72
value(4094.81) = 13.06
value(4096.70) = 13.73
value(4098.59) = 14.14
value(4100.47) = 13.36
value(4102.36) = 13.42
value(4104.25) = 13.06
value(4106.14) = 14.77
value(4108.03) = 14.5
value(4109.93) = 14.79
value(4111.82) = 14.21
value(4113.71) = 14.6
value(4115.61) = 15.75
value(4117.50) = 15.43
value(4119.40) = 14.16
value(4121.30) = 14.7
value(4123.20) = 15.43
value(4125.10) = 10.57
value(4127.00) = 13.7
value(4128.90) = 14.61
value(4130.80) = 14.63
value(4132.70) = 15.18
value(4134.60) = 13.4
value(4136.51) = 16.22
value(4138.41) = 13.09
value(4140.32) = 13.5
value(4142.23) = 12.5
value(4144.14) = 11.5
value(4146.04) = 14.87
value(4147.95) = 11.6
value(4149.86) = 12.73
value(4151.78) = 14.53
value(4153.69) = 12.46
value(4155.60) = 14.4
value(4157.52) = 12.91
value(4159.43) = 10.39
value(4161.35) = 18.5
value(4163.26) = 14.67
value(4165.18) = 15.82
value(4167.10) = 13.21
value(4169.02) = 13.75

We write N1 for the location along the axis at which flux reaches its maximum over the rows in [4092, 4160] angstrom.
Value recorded 4136.51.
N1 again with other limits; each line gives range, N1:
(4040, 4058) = 4040.49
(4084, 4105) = 4089.16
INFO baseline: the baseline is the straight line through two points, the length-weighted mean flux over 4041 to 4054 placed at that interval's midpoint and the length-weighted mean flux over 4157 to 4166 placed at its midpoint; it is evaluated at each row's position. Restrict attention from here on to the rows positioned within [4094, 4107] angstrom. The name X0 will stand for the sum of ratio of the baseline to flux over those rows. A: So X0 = 7.2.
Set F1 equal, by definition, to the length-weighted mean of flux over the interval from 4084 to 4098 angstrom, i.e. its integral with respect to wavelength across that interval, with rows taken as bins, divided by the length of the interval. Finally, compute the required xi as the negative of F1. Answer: -14.1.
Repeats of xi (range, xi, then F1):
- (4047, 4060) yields -13.4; 13.4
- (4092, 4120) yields -14.3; 14.3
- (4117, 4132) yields -14.1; 14.1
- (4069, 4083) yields -13.8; 13.8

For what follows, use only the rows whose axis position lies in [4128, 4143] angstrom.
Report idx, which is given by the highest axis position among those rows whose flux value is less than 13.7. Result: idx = 4142.23 angstrom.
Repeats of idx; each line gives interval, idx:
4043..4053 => 4051.67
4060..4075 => 4070.37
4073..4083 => 4077.88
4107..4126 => 4125.10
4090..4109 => 4104.25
